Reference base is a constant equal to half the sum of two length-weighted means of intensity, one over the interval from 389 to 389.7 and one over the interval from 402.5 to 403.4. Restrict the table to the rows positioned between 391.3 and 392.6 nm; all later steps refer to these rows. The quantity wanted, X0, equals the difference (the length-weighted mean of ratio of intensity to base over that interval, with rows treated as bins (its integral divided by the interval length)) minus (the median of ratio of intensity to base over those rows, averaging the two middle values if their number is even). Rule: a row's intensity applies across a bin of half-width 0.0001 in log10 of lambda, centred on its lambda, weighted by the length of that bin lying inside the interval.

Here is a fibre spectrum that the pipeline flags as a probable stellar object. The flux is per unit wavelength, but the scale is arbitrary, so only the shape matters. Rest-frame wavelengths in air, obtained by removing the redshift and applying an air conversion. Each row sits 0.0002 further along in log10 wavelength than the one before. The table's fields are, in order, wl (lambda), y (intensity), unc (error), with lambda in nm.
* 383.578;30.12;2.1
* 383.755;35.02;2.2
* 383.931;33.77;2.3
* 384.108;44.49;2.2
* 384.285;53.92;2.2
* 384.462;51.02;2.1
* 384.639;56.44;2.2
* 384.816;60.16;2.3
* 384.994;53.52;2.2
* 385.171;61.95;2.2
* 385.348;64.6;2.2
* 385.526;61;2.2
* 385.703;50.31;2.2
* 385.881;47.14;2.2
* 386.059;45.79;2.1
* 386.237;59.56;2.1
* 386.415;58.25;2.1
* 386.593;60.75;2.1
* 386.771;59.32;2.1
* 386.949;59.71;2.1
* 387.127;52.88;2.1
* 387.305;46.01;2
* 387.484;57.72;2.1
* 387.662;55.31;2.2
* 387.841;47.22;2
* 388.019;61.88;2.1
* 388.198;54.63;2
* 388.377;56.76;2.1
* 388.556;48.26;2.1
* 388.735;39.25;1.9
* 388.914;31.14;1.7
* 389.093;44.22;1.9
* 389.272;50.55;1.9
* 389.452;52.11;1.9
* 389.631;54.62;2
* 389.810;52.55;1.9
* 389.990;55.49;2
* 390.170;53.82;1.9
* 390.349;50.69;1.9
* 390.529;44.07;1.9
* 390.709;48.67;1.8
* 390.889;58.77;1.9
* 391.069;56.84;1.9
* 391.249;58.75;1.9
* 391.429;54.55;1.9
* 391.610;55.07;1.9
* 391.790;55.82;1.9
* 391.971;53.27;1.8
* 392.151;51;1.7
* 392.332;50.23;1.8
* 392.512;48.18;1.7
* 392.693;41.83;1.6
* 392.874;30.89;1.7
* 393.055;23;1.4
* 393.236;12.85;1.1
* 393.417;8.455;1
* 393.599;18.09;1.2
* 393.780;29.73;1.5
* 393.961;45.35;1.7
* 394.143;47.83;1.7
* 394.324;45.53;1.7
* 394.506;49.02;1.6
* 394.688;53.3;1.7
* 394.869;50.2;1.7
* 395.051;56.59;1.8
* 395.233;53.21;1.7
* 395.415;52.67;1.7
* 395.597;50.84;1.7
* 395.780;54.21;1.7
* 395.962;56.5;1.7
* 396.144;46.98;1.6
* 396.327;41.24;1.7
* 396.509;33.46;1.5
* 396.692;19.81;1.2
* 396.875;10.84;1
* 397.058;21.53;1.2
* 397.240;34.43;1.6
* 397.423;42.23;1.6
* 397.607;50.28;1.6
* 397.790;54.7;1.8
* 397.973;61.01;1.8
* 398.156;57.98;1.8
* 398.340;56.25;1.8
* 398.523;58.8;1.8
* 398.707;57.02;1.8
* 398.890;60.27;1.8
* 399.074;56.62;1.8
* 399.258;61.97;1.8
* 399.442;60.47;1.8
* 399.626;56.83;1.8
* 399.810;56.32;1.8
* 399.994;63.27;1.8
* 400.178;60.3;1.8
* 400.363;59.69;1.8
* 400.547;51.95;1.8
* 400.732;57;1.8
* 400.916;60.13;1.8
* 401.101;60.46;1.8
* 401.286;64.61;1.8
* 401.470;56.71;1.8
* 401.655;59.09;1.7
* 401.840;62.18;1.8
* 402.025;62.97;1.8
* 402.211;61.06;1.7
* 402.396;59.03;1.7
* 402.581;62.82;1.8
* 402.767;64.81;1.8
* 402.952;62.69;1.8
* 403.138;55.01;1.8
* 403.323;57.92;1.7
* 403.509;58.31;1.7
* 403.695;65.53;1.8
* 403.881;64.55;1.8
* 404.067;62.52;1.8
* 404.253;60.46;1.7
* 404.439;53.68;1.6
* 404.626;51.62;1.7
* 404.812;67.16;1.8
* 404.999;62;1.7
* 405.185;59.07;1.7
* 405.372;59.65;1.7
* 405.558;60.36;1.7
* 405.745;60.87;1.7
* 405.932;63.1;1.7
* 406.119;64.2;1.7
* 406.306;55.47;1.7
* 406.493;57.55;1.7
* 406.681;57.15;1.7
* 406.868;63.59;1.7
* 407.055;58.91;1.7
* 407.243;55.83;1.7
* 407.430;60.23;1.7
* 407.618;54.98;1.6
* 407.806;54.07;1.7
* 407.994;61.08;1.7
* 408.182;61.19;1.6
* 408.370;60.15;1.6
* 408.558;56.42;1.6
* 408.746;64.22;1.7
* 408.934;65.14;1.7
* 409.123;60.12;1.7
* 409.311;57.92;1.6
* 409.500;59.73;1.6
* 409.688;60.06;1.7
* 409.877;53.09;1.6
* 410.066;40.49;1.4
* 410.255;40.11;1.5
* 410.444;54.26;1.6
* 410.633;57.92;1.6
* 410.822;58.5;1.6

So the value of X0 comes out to -0.01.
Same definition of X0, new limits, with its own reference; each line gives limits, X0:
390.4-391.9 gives -0.03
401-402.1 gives -0.01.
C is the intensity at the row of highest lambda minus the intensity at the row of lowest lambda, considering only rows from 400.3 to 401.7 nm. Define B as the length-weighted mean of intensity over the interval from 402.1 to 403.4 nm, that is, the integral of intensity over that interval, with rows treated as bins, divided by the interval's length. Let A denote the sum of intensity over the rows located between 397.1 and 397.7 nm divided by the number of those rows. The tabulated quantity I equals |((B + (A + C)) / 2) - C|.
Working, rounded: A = 42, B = 60.5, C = -0.6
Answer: 52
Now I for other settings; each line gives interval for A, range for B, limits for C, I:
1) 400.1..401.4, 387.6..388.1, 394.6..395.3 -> 57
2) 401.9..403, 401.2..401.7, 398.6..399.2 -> 61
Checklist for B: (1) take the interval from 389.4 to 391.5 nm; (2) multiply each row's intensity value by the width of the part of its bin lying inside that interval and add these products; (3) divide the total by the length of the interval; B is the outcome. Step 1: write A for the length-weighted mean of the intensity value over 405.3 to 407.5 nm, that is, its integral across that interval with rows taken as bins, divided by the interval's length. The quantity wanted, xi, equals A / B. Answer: 1.12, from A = 60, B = 53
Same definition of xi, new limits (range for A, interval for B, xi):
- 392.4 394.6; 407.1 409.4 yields 0.57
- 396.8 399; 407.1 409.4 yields 0.80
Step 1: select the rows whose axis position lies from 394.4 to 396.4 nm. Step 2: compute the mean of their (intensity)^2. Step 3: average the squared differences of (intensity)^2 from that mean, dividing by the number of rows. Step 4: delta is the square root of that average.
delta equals 421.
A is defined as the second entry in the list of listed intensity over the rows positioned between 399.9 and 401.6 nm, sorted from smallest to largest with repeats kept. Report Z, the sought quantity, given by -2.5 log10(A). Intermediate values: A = 56.71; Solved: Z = -4.38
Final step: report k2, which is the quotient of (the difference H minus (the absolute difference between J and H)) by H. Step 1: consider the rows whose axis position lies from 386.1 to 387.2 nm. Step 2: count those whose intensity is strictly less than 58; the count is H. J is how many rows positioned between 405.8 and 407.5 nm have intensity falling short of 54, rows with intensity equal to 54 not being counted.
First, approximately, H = 1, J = 0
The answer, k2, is 0.00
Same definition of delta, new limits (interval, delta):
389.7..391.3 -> 479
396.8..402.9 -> 958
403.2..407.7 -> 455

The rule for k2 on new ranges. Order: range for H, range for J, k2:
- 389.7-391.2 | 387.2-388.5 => 0.29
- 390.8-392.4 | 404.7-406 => 0.00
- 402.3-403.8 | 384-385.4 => 0.00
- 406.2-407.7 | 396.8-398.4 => 1.00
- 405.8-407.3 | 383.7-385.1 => 0.50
